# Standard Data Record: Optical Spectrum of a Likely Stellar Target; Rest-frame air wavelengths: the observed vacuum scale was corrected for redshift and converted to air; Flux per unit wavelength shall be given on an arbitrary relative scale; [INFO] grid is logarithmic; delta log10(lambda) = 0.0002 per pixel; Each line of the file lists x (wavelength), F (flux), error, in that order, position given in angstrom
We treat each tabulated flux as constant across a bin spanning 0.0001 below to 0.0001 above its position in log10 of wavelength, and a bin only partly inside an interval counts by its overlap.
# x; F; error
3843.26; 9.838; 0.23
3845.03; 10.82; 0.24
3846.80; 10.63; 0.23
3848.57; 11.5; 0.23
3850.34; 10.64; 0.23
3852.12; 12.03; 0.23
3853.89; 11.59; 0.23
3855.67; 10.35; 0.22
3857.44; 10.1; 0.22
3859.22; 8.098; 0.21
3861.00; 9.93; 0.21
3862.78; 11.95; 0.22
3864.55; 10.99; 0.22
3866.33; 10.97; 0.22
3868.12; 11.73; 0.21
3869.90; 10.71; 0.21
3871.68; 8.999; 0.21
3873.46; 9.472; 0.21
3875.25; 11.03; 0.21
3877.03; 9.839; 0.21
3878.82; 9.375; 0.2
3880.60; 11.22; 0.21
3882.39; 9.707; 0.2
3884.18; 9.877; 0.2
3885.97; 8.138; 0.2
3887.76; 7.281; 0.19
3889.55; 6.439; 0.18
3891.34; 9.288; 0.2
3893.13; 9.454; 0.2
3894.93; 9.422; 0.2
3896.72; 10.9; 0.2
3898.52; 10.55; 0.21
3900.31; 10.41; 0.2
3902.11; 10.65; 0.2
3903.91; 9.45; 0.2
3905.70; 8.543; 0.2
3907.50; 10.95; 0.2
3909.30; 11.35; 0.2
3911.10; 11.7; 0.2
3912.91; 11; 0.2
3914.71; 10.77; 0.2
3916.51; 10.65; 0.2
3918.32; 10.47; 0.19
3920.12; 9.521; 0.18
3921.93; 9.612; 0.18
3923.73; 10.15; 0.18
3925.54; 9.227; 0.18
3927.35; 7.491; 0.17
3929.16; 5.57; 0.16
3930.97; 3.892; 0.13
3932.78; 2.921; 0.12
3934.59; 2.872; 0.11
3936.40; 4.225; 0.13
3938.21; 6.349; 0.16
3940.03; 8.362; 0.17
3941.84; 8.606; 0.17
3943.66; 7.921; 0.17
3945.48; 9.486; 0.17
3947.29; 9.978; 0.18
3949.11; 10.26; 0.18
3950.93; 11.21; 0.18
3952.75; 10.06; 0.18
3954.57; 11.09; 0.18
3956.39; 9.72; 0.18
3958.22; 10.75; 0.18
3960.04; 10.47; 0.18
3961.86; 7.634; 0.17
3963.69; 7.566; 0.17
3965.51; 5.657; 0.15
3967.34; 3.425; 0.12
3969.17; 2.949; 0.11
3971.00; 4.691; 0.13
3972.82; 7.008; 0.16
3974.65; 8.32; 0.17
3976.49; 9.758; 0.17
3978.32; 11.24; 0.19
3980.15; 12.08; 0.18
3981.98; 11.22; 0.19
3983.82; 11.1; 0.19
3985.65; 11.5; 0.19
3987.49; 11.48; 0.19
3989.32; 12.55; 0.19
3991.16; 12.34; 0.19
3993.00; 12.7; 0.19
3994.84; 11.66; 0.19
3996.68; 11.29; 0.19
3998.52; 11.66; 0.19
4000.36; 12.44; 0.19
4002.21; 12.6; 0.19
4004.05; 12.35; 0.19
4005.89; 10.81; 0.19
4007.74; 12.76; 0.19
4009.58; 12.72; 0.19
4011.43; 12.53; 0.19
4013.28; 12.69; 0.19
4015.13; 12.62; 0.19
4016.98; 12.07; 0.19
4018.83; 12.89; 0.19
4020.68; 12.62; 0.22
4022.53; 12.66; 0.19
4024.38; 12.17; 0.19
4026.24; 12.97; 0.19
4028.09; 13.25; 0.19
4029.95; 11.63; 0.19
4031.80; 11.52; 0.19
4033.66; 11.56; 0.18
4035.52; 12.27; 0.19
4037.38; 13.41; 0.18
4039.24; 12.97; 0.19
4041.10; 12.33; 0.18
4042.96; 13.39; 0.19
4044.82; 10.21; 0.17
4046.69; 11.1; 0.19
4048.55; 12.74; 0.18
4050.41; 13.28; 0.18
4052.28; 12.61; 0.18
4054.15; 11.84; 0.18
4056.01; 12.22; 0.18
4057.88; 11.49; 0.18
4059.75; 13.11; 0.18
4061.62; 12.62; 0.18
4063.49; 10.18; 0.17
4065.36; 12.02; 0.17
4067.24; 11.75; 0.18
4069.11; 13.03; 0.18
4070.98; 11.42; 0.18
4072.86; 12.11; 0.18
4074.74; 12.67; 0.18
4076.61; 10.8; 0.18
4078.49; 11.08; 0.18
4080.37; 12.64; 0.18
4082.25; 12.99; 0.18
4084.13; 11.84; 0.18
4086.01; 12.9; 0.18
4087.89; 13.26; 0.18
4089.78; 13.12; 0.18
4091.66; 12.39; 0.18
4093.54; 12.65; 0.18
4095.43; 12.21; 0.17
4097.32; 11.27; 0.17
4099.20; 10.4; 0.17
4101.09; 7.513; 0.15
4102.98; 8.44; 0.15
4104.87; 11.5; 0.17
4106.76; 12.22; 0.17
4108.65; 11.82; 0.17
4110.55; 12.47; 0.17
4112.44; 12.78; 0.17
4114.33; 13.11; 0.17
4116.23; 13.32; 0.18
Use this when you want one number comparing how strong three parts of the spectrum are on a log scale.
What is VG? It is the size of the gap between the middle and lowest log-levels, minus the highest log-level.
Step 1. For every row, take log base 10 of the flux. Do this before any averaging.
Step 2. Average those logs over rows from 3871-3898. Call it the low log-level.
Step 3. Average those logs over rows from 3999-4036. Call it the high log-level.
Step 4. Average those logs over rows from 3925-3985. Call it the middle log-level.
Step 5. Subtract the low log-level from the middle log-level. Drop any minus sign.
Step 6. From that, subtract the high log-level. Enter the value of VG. -0.99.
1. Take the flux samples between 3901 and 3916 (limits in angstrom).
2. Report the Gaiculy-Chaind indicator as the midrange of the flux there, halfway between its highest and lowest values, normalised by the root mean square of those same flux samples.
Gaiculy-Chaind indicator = 0.96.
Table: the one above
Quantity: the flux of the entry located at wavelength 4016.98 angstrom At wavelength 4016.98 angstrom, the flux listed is 12.07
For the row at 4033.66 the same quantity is 11.56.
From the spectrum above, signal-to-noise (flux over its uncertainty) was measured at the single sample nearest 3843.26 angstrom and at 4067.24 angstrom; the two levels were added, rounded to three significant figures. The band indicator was 108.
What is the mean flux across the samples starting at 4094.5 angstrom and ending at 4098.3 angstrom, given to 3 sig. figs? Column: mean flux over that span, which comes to 11.7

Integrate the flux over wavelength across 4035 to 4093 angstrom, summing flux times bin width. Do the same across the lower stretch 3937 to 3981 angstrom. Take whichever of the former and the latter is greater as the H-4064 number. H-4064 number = 711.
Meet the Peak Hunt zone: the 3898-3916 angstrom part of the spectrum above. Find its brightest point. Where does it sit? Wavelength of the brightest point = 3911.10 angstrom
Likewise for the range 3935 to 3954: 3950.93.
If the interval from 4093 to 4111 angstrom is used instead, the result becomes 4093.54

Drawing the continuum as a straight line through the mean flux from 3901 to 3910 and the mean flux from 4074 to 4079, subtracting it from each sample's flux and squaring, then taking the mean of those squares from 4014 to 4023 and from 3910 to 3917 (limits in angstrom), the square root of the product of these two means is 1.4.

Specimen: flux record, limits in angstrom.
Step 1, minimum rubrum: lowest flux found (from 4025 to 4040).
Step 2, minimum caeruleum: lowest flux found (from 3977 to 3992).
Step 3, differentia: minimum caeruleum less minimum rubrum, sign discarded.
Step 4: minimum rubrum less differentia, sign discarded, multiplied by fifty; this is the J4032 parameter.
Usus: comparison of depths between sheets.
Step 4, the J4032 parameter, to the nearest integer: 555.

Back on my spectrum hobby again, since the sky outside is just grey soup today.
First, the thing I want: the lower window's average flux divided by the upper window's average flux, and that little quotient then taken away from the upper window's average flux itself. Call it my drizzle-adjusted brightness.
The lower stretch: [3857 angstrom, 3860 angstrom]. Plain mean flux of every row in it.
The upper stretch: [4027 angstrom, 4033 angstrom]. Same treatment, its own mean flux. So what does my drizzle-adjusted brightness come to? 11.4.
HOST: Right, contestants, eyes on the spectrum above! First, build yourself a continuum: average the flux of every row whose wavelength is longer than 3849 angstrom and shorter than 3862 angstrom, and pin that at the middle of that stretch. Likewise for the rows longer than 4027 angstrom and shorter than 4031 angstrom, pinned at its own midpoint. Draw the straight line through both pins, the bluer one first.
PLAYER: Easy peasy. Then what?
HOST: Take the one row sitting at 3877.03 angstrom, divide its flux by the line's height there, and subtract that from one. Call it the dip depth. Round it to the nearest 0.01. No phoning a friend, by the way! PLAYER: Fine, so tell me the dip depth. 0.08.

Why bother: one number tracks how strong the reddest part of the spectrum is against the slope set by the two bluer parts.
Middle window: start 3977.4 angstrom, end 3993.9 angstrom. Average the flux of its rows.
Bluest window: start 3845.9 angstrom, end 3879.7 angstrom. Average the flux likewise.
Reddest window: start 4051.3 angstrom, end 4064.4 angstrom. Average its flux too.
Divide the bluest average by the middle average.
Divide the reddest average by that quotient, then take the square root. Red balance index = 3.67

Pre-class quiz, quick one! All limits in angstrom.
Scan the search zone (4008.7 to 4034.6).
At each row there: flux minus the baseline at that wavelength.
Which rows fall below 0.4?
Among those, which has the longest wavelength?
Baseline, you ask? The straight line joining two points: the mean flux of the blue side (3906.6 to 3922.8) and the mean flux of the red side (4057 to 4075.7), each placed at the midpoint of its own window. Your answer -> 4033.66 angstrom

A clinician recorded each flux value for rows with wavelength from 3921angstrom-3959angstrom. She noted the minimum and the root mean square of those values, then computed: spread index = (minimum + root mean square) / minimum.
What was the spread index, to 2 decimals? 3.96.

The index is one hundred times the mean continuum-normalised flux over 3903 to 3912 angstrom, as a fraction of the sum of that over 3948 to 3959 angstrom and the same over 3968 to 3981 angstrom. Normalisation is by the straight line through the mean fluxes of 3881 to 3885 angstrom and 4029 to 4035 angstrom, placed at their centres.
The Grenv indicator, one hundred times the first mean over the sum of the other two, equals 60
